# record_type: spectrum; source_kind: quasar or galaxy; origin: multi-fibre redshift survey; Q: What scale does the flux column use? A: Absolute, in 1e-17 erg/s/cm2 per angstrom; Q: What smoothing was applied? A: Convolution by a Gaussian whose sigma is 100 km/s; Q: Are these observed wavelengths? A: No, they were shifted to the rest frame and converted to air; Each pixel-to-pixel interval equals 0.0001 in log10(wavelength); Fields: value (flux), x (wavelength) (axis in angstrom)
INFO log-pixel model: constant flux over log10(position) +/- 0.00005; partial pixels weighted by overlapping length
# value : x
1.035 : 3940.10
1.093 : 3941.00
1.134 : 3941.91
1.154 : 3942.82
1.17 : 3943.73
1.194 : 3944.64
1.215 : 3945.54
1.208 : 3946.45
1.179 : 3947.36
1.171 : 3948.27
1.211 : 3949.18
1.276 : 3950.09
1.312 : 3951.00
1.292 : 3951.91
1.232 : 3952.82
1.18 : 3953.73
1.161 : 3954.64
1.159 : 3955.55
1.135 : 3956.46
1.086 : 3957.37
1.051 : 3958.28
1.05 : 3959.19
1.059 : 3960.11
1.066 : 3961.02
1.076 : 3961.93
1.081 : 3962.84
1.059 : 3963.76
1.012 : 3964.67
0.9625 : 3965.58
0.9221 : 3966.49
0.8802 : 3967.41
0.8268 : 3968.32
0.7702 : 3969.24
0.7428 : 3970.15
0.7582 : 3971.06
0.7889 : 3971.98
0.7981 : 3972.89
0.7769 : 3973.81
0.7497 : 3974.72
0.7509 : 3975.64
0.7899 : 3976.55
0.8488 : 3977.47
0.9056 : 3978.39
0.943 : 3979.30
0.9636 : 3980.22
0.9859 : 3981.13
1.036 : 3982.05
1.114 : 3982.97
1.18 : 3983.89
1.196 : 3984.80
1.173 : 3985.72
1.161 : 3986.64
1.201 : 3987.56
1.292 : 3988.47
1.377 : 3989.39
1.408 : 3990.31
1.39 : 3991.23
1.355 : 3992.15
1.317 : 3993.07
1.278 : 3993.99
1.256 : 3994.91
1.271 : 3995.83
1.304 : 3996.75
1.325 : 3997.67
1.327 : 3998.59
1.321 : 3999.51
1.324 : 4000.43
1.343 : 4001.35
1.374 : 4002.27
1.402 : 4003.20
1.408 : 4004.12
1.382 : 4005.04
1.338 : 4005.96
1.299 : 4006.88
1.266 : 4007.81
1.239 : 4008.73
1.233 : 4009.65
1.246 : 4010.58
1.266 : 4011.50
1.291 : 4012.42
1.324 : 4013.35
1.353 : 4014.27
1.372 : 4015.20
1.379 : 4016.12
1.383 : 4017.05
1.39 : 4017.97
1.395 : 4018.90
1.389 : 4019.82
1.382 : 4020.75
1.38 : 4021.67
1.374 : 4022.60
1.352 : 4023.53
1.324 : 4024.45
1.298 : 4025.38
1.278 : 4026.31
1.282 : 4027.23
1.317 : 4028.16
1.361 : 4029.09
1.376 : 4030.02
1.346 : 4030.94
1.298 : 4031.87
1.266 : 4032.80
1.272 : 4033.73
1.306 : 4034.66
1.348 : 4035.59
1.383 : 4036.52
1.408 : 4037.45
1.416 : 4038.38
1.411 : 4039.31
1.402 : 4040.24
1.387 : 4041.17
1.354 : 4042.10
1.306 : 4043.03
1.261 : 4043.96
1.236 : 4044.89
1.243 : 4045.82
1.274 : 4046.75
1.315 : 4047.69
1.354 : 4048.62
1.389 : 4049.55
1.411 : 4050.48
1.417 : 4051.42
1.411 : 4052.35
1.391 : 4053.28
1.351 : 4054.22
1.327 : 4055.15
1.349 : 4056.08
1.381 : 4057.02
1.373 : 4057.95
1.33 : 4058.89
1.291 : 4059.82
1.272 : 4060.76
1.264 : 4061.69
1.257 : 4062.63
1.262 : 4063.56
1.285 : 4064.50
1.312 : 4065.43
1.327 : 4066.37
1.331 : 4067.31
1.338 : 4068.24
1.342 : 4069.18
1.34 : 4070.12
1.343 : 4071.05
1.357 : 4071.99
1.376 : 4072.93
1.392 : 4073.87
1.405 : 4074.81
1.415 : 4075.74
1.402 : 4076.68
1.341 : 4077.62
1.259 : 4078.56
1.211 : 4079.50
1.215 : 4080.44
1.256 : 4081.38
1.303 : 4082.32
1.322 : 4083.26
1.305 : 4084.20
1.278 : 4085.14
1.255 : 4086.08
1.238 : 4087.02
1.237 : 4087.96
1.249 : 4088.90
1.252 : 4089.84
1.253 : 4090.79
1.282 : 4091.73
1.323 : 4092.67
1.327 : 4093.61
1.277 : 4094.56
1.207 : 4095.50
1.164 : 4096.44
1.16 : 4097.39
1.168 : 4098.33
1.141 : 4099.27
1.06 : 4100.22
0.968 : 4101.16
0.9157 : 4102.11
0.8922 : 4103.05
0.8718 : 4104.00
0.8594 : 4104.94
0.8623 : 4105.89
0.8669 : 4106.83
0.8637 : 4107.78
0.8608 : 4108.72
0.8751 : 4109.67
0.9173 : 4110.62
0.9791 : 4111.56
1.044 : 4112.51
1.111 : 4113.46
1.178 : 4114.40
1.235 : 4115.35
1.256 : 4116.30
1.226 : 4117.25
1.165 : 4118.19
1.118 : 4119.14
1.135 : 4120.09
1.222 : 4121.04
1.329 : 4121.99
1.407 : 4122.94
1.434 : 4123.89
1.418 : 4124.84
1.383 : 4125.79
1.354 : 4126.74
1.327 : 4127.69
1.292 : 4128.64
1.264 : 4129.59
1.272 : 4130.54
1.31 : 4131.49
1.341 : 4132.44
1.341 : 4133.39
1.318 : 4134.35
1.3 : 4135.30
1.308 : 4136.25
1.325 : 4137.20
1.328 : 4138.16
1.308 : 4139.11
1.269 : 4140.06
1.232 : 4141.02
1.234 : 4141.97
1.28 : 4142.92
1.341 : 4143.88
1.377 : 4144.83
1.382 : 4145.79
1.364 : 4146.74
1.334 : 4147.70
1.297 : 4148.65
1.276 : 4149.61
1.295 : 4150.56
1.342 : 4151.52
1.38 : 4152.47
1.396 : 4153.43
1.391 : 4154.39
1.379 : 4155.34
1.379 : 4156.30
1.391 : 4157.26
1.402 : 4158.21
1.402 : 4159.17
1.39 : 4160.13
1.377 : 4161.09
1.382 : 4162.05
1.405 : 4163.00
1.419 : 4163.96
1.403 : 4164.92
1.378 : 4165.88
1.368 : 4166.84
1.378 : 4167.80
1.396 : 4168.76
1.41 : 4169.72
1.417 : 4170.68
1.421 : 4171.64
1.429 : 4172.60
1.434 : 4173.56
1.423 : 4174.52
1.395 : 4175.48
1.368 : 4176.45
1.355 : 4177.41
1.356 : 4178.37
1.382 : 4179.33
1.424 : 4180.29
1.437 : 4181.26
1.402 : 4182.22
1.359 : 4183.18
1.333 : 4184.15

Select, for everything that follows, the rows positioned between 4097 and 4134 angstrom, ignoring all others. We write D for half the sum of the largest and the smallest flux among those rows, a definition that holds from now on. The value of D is 1.15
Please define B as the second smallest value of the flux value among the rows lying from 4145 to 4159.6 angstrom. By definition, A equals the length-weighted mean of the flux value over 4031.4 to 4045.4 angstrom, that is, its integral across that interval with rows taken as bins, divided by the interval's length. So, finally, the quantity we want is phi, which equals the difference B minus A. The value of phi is -0.04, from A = 1.336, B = 1.295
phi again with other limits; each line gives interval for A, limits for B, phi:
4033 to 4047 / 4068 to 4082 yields -0.12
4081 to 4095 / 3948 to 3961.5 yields -0.23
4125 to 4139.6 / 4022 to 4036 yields -0.05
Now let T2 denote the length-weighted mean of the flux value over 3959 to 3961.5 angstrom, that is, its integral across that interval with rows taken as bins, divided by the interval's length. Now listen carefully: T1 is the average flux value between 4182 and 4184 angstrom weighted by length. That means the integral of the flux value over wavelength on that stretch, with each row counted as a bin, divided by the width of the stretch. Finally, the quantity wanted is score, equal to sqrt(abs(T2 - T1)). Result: 0.56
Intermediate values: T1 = 1.37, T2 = 1.06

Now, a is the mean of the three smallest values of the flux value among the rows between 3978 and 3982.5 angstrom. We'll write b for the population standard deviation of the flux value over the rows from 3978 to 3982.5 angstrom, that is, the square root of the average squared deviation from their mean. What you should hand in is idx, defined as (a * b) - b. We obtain -0.003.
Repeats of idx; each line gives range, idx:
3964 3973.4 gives -0.021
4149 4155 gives 0.014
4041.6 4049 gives 0.011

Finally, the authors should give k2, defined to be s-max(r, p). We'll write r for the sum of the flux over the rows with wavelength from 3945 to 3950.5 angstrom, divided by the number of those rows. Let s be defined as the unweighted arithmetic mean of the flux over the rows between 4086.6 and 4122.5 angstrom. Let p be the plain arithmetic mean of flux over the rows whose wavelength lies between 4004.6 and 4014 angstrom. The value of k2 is -0.18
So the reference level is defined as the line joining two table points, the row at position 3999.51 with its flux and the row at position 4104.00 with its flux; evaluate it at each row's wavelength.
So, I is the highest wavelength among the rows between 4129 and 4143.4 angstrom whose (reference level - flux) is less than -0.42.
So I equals 4142.92 angstrom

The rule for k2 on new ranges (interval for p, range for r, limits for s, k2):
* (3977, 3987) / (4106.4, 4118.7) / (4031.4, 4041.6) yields 0.31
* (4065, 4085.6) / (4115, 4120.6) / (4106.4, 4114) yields -0.39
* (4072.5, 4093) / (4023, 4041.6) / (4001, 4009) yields 0.00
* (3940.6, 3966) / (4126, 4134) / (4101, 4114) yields -0.39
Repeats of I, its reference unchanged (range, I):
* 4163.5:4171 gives 4170.68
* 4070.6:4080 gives 4075.74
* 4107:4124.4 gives 4123.89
